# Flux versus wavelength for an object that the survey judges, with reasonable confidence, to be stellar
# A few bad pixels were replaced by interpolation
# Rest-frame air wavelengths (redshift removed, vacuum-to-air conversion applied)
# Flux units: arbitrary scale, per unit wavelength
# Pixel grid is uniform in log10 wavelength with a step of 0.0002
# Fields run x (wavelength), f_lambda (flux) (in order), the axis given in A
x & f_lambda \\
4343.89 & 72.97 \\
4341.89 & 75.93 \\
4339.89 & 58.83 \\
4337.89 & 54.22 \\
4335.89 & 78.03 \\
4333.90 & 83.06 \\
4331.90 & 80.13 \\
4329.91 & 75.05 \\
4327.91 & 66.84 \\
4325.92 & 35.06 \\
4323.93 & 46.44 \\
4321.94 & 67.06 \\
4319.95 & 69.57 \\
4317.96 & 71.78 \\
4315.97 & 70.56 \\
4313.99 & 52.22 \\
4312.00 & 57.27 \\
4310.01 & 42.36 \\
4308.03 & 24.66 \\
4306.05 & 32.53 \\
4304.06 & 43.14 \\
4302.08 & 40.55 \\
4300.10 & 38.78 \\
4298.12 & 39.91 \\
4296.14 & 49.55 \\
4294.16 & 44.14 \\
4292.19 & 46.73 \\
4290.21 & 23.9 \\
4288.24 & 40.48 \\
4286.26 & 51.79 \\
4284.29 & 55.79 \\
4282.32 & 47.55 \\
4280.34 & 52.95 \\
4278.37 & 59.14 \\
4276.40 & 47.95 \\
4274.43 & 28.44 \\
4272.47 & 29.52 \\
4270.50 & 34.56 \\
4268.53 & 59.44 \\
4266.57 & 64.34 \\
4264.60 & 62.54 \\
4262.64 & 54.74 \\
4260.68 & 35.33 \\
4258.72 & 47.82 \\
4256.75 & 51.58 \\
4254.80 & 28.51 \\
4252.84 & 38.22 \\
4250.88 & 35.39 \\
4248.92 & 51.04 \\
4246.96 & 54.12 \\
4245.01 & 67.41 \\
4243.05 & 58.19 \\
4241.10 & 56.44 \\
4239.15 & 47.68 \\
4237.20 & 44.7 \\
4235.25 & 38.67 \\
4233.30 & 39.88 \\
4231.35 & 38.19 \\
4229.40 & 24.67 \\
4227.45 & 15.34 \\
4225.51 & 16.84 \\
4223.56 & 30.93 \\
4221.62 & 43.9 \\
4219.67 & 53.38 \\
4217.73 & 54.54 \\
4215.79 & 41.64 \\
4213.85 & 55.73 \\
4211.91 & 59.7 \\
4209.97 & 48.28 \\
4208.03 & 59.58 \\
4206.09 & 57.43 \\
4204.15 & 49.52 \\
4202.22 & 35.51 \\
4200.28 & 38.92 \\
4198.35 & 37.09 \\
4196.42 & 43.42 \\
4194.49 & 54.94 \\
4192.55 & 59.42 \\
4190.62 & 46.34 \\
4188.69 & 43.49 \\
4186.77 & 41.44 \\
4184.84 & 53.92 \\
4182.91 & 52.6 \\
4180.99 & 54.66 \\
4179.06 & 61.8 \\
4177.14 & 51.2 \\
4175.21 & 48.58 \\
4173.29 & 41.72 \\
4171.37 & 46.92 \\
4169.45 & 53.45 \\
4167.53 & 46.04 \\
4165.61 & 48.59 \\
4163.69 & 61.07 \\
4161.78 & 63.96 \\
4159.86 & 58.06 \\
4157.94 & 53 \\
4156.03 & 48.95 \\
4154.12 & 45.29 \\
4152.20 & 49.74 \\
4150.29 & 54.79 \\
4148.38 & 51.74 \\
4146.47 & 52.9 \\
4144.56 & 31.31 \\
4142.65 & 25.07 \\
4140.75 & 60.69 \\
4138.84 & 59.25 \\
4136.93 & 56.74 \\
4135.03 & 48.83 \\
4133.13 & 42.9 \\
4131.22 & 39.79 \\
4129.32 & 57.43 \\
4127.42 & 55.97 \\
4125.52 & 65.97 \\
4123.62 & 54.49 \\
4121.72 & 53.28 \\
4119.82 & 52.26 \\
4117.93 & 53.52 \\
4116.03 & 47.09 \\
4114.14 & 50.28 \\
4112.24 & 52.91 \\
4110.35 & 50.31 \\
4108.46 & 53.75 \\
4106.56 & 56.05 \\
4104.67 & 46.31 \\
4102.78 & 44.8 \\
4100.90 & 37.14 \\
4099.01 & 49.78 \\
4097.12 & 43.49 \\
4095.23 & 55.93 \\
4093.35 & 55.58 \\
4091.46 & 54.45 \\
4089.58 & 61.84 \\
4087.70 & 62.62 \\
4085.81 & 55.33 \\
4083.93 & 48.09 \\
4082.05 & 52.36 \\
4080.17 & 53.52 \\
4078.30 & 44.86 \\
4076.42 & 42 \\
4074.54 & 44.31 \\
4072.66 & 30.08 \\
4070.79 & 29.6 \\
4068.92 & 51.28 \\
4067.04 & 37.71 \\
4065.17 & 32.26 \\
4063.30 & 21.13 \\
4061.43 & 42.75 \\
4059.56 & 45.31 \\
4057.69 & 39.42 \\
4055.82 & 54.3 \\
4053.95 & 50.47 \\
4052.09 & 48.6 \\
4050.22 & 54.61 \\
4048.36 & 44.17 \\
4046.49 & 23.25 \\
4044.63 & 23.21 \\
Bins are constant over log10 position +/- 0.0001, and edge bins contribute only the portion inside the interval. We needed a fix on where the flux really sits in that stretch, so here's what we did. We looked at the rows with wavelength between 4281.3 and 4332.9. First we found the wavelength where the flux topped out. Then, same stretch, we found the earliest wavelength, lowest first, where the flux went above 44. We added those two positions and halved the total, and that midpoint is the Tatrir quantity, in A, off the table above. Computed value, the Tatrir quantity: 4307.1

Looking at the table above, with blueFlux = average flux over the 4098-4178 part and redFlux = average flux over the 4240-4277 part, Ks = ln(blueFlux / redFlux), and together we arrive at 0.058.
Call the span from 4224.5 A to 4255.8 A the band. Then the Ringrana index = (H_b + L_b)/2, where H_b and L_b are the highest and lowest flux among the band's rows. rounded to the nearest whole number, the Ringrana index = 41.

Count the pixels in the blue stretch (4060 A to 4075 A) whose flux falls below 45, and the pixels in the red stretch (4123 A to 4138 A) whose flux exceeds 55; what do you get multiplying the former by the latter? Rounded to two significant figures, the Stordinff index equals 28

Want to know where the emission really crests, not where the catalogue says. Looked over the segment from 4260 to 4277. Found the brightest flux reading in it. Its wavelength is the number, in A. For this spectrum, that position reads 4266.57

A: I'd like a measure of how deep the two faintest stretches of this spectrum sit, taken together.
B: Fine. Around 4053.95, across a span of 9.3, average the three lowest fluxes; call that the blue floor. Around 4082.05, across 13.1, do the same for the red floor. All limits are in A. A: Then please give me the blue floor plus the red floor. 91.1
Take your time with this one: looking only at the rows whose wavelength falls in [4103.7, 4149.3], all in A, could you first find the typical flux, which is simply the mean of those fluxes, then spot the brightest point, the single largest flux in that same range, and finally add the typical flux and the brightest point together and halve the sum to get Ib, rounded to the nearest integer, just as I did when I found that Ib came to 58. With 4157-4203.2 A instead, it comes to 57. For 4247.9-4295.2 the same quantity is 55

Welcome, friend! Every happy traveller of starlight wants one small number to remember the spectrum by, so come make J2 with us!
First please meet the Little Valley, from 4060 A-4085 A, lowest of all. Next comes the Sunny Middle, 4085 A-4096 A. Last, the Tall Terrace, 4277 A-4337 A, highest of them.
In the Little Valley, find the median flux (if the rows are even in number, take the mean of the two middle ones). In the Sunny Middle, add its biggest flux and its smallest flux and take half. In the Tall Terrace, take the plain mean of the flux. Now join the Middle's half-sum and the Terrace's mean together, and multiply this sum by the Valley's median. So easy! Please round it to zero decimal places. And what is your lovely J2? 4764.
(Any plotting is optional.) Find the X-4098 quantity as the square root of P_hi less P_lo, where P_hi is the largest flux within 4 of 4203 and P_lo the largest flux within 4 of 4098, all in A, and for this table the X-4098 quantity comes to 1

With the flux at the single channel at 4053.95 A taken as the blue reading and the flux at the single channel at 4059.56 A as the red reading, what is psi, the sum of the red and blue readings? 96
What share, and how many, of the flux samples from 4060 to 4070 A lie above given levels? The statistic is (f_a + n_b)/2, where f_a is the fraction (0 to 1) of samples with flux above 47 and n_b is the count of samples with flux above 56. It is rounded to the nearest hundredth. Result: 0.10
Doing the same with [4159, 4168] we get 1.90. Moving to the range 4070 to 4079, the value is 0.00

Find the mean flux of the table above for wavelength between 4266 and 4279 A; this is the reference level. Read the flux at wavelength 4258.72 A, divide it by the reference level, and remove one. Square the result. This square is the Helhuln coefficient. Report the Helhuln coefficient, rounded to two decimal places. 0.00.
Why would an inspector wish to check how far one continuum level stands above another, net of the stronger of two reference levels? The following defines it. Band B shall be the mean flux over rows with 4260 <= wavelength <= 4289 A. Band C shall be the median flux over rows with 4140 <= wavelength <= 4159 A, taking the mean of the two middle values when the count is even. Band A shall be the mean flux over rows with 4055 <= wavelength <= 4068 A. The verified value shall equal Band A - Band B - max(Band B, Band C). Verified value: -60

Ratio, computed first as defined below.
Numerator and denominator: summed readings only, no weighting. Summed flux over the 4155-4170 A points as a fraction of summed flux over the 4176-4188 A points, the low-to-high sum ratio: 1.4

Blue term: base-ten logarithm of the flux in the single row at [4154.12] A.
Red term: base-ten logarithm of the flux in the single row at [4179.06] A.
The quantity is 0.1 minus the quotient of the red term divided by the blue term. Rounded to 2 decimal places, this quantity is -0.98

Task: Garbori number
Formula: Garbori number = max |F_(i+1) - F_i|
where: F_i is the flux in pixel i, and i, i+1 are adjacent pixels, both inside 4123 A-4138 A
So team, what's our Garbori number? 17.6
